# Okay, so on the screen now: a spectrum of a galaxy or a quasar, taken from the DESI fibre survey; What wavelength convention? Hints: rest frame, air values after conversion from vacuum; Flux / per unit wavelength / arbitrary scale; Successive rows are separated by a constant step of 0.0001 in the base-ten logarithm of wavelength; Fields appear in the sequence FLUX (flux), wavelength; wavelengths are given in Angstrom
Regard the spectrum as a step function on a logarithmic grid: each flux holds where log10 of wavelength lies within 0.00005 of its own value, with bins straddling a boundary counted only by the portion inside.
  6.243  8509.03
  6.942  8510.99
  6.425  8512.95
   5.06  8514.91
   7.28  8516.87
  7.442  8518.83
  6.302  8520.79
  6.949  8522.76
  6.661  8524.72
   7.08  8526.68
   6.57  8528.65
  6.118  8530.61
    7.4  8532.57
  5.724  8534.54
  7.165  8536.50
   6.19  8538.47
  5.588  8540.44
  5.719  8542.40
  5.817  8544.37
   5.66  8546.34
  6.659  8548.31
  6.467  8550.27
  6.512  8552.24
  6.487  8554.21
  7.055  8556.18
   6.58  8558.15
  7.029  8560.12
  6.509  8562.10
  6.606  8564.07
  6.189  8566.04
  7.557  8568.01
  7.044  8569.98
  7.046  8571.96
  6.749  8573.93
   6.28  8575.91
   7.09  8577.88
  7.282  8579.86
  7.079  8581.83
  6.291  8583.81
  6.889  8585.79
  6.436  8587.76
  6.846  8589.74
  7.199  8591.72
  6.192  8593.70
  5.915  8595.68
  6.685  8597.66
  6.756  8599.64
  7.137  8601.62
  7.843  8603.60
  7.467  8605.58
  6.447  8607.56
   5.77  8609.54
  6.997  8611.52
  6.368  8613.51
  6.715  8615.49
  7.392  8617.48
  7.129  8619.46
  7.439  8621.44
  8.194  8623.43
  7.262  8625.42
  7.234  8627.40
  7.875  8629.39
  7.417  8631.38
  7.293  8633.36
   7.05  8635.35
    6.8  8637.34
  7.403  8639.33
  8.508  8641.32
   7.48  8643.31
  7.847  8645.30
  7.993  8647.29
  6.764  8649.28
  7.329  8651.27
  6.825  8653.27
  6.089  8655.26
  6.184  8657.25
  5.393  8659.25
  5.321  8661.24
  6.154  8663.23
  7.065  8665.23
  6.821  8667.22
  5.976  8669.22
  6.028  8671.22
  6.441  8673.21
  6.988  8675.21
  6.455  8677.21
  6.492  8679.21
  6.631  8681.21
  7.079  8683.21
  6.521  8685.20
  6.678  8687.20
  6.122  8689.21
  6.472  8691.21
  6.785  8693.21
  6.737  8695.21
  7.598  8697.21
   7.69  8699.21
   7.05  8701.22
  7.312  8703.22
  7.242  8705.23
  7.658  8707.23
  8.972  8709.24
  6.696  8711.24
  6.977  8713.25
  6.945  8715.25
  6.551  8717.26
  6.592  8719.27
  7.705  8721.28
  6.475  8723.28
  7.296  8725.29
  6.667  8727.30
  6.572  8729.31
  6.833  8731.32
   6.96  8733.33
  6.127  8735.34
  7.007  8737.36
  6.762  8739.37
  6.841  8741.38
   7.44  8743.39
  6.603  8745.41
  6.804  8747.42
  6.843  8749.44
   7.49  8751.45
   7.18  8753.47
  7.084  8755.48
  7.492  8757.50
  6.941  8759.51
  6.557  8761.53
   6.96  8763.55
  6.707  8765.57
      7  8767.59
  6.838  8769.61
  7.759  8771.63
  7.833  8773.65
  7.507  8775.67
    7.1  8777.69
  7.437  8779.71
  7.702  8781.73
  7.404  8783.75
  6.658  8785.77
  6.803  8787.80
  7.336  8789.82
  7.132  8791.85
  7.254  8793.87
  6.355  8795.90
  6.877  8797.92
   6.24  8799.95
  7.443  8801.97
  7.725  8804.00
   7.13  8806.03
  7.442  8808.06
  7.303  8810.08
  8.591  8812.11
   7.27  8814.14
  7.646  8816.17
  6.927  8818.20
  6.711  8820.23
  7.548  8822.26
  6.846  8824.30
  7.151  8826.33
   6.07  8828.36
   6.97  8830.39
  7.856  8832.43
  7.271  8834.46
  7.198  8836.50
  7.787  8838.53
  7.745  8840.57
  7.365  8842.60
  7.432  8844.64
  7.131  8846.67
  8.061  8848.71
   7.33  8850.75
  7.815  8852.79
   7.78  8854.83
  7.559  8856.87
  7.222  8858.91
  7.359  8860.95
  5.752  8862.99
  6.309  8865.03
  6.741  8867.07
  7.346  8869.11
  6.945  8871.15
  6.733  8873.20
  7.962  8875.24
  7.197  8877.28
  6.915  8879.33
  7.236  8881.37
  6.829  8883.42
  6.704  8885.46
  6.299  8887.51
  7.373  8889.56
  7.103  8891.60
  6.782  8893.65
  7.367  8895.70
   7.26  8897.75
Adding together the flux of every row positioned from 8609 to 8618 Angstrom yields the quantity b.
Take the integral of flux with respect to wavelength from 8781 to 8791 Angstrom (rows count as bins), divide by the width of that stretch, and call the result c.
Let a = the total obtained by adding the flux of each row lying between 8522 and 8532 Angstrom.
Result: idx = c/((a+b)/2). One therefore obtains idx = 0.22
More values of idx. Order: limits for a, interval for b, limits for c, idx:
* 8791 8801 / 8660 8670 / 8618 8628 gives 0.23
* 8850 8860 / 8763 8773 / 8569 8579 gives 0.19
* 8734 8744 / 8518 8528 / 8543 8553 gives 0.18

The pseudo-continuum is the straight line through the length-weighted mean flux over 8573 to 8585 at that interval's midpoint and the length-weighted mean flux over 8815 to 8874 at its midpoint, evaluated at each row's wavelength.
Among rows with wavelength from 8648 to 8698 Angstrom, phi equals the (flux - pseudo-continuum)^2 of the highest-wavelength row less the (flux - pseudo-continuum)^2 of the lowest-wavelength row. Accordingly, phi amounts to 0.37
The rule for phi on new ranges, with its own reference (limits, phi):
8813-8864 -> 2.15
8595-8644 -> -0.47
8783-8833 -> 0.37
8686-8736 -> 0.74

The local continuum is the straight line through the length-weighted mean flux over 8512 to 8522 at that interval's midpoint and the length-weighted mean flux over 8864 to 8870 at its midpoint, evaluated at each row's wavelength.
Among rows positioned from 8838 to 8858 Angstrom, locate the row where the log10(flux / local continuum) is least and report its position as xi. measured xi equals 8846.67 Angstrom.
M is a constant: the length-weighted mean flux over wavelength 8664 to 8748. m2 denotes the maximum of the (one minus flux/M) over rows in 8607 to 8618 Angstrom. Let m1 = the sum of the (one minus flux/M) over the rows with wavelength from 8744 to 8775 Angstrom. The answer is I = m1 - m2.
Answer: -0.6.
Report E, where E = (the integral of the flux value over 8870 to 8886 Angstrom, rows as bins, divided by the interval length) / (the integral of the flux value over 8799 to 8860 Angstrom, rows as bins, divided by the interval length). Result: 0.96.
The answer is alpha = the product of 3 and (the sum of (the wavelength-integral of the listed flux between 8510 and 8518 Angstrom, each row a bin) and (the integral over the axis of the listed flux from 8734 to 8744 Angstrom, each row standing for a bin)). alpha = 359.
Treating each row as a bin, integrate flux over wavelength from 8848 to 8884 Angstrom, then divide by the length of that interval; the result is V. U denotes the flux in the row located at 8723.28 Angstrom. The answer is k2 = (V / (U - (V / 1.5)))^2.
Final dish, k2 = 18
